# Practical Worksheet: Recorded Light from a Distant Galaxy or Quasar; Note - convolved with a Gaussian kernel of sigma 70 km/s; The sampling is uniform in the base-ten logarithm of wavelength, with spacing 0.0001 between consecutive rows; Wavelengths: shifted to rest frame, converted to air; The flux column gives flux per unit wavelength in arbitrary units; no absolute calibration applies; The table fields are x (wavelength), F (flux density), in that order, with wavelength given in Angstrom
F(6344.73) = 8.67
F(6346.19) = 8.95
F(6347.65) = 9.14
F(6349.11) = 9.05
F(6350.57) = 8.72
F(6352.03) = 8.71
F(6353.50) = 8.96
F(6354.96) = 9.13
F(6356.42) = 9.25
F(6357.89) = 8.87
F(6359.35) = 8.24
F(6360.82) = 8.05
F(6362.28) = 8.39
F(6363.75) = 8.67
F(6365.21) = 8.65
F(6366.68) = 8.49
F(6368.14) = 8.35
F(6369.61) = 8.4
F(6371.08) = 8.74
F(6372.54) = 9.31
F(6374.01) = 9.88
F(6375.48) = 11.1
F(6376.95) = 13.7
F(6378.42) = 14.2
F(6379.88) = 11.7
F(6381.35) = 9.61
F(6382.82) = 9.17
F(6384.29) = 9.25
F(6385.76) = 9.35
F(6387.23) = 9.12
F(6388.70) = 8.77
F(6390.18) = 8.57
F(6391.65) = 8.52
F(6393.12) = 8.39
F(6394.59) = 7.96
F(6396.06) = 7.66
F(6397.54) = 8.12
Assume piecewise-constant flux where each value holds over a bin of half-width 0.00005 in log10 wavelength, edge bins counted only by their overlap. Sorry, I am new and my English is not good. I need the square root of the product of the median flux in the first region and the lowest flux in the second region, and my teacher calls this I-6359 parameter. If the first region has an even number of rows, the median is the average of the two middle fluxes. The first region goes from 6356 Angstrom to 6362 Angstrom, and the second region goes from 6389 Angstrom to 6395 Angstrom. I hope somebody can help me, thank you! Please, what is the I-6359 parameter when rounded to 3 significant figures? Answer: 8.25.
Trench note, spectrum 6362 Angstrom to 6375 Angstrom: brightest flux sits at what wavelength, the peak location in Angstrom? 6374.01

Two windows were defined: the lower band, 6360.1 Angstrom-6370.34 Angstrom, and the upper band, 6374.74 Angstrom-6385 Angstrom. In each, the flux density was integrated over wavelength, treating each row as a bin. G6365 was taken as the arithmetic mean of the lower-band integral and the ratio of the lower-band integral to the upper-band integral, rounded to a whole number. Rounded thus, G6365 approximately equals 44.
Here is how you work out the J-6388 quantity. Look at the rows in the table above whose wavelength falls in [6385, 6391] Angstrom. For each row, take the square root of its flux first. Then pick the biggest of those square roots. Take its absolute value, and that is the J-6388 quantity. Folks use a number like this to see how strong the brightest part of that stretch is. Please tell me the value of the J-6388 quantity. 3.1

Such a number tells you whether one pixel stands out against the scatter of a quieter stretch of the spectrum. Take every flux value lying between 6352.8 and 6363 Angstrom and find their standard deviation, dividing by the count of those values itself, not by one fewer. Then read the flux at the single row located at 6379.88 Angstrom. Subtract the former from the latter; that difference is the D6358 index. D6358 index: 11.3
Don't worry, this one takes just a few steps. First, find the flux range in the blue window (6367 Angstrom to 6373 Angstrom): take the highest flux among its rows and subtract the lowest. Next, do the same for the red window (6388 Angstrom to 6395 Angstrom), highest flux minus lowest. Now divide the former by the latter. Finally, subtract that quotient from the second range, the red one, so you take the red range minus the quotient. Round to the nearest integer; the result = 0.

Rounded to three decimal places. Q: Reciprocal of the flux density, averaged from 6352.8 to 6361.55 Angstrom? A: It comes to 0.115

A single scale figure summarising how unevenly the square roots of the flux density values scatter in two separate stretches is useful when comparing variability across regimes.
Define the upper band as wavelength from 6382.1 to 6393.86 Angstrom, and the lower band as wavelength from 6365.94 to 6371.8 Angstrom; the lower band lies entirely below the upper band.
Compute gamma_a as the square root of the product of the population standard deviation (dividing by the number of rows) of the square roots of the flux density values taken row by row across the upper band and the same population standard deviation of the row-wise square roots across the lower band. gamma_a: 0.039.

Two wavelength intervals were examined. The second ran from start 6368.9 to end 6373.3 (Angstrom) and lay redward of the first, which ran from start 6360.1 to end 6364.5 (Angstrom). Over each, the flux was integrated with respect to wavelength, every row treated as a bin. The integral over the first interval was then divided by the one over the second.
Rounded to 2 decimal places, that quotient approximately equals 0.95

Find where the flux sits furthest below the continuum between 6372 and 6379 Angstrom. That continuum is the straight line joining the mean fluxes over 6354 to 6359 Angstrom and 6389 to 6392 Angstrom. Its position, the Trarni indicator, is 6372.54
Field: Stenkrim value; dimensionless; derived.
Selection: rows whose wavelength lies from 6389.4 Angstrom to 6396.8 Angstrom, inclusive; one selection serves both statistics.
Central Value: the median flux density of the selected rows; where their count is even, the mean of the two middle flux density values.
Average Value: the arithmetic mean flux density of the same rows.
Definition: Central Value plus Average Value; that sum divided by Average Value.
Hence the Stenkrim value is 2.02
